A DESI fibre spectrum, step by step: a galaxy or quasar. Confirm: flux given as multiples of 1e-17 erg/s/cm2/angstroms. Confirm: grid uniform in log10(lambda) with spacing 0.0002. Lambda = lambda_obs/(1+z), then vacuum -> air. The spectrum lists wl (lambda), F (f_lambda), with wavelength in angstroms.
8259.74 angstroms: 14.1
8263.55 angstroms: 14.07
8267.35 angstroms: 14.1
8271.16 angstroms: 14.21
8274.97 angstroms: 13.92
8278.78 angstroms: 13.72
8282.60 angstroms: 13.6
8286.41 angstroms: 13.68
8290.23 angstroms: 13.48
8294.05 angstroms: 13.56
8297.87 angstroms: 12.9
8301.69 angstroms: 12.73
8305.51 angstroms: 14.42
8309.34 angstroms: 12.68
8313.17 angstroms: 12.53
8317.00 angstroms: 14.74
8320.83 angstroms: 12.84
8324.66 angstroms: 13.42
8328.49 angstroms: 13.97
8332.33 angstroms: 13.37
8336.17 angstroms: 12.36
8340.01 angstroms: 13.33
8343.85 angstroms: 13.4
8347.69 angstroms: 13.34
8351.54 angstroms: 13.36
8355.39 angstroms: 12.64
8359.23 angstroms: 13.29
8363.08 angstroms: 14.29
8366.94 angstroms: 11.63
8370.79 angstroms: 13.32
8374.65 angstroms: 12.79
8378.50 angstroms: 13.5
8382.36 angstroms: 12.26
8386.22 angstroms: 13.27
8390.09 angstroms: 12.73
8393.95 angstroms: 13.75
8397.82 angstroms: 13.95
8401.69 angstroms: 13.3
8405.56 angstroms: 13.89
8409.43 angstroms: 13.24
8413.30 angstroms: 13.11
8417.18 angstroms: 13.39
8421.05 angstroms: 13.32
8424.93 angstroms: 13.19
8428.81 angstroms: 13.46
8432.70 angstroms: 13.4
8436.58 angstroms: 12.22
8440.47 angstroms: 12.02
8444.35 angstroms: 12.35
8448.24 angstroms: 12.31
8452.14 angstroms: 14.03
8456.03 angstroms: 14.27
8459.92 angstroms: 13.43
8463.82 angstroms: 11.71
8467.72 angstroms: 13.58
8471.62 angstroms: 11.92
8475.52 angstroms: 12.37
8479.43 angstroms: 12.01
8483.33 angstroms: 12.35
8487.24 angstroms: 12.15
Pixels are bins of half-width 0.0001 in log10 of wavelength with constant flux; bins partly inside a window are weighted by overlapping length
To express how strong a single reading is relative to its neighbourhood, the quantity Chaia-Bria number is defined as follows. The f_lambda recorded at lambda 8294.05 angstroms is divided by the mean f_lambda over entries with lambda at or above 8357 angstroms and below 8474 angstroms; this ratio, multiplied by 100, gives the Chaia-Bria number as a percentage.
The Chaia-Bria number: 104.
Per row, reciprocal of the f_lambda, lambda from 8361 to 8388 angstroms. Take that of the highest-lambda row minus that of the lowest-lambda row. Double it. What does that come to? 0.011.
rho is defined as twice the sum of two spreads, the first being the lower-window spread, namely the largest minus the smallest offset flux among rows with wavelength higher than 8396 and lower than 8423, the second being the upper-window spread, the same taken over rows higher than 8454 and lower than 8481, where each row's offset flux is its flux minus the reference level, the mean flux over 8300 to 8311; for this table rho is 6.8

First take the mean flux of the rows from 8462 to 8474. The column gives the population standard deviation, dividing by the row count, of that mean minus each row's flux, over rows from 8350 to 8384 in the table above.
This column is 0.73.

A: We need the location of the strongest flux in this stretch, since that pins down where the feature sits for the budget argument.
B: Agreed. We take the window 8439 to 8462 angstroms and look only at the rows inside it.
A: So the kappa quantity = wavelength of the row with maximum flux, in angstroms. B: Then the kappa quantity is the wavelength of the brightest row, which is 8456.03 angstroms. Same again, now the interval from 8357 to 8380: 8363.08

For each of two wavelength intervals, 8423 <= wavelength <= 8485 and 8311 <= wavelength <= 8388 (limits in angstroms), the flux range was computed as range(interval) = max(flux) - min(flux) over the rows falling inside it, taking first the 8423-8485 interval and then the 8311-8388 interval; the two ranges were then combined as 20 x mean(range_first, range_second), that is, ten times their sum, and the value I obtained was 56.7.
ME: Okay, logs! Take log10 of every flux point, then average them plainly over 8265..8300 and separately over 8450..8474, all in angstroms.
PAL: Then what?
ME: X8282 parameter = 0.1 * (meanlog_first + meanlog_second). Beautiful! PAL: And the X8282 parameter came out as 0.225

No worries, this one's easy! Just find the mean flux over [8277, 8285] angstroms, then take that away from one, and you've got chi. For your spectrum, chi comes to -12.7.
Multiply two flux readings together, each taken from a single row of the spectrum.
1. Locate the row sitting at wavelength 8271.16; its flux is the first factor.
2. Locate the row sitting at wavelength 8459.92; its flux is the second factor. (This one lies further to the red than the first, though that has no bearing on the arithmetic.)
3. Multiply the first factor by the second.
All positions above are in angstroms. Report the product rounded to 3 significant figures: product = 191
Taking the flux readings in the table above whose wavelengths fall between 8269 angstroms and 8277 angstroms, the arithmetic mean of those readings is 14.1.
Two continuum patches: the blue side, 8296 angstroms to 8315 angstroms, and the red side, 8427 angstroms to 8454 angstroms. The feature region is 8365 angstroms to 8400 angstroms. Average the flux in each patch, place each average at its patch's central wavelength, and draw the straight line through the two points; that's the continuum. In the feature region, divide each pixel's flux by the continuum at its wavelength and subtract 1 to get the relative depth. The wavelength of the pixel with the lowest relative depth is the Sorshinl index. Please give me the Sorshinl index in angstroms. 8366.94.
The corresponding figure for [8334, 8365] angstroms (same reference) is 8336.17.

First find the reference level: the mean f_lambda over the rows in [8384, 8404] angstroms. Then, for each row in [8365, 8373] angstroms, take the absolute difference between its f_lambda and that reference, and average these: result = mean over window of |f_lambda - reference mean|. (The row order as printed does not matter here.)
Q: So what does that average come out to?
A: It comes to 0.9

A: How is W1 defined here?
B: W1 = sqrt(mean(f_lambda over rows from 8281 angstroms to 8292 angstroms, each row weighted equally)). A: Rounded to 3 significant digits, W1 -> 3.69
